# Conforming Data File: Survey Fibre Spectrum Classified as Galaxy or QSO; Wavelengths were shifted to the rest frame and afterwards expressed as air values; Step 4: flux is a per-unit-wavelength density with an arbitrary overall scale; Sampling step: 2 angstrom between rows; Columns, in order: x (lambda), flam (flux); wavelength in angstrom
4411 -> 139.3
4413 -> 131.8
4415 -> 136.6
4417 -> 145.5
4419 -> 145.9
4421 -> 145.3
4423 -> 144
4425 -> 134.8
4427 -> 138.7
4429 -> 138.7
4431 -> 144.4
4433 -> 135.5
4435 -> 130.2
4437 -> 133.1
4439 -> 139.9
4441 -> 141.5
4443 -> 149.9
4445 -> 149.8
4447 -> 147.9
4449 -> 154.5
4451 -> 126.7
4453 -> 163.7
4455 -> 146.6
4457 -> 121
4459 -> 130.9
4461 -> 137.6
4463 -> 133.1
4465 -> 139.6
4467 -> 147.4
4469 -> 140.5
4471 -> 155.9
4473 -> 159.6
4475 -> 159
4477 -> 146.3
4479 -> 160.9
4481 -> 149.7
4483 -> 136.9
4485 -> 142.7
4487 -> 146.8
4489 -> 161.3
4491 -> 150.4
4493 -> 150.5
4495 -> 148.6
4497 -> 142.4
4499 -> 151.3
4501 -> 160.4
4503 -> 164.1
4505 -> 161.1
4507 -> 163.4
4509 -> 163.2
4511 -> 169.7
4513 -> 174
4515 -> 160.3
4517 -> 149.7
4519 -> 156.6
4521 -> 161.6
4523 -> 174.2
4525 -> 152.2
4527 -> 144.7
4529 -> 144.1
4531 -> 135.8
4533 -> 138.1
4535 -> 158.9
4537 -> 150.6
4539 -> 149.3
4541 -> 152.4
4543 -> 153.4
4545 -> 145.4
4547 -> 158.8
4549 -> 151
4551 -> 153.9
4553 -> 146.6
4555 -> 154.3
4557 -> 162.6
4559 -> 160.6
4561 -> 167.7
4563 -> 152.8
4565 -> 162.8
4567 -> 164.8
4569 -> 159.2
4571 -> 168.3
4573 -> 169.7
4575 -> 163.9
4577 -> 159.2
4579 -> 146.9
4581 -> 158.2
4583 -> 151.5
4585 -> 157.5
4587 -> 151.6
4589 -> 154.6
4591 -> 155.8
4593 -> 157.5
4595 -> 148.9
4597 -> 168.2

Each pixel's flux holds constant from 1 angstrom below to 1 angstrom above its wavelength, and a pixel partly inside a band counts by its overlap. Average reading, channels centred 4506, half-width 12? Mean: 159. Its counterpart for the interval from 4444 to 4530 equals 151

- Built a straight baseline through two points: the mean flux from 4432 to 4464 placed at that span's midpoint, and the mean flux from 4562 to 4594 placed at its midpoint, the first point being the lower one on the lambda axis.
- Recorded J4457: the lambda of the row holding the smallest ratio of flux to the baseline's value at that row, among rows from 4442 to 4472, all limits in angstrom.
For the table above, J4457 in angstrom 4457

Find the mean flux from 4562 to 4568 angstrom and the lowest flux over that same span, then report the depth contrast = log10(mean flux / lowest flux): 0.020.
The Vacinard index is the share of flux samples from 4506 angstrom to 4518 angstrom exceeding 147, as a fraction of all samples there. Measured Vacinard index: 1.00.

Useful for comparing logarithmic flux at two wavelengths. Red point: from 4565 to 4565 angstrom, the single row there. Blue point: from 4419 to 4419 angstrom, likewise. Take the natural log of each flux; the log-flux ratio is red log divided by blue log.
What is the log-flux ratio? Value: 1.02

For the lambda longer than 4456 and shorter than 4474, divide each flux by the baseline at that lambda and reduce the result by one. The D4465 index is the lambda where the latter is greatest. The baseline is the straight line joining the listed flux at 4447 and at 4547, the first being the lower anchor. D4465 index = 4473 angstrom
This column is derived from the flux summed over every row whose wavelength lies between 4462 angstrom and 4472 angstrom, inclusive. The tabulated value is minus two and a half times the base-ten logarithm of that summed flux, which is -7.14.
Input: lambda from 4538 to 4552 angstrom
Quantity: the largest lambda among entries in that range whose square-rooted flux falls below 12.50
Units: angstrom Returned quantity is 4551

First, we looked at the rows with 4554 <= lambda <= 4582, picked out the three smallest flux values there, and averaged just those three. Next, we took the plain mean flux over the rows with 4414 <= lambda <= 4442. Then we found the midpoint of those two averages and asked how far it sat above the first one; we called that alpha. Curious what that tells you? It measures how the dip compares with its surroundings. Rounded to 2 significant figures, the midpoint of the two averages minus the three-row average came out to -5.9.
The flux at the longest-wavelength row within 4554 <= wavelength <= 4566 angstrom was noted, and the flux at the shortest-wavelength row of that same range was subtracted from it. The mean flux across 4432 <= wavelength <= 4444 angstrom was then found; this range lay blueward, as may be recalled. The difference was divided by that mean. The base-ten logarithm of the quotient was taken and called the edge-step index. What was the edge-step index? -1.2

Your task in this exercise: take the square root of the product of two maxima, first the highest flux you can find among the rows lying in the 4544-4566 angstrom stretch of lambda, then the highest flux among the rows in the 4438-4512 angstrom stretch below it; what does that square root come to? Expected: 169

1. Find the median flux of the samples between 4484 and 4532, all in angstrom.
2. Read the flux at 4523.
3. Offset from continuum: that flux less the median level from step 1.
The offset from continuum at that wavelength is 20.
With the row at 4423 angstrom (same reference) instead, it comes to -10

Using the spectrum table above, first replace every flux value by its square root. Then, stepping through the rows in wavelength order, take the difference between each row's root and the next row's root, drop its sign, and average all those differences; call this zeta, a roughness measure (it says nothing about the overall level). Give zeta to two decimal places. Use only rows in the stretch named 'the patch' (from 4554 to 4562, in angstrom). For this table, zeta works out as 0.23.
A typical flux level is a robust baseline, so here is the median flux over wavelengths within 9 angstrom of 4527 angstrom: 152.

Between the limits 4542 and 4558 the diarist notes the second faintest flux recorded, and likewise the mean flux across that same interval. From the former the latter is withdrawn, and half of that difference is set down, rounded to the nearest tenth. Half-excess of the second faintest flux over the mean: -3.3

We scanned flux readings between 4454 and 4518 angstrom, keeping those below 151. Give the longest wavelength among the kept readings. 4517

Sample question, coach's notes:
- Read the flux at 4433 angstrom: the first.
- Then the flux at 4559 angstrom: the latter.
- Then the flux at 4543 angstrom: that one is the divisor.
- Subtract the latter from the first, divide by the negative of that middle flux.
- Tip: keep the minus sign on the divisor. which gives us 0.16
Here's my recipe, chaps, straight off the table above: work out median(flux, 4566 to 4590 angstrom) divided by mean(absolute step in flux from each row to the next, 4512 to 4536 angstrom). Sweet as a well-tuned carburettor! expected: 15.8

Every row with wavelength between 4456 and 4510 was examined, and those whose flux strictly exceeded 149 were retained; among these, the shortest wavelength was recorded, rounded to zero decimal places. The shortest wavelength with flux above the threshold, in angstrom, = 4471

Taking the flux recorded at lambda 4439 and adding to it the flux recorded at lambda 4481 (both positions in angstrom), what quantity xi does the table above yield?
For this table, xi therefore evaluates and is 290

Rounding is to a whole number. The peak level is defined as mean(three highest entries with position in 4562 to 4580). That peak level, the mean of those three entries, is 168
